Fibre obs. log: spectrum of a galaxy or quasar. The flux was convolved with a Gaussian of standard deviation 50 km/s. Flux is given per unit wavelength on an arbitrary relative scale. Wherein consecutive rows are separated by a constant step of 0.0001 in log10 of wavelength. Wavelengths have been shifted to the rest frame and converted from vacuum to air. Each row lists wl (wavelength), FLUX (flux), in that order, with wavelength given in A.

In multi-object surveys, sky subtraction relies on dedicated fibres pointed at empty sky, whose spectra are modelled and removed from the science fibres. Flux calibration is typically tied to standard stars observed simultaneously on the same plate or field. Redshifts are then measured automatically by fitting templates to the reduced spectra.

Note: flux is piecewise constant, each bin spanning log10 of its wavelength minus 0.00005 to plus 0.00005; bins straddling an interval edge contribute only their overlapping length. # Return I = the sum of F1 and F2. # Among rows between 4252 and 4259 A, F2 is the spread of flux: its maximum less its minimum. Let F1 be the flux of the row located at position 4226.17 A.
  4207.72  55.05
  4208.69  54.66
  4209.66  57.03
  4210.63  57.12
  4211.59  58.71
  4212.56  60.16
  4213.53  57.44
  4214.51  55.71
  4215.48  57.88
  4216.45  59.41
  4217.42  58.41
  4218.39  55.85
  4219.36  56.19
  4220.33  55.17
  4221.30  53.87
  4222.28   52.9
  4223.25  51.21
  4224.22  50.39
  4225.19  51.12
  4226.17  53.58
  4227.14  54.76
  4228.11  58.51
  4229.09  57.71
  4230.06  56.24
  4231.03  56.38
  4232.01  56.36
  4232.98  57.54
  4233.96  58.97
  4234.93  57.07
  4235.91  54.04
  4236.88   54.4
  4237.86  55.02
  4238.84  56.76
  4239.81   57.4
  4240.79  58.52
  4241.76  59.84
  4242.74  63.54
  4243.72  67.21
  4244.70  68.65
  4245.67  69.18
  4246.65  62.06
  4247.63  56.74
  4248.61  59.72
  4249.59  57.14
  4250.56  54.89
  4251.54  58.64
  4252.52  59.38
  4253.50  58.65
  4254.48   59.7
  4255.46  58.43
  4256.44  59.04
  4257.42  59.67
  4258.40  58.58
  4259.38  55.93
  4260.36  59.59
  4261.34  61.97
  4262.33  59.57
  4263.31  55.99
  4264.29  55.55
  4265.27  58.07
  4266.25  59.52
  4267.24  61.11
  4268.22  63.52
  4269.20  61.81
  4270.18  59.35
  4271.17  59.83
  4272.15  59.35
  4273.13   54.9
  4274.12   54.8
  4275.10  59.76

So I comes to 55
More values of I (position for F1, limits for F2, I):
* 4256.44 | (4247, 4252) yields 64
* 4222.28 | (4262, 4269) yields 61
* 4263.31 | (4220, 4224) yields 60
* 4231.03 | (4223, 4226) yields 57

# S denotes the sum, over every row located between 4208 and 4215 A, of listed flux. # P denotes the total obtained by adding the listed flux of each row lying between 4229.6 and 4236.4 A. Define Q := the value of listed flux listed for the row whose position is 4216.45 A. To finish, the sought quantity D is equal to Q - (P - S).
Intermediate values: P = 397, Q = 59.41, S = 401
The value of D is 64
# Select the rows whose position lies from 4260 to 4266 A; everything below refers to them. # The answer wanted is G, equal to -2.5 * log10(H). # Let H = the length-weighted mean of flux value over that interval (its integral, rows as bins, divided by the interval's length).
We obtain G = -4.42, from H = 58.5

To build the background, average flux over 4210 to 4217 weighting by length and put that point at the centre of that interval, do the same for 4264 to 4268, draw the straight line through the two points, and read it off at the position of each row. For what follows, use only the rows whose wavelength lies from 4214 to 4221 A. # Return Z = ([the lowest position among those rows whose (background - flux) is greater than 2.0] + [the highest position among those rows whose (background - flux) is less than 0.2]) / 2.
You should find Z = 4216.0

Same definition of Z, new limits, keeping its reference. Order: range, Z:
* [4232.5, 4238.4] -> 4234.9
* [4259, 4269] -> 4263.8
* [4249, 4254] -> 4252.0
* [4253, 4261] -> 4259.9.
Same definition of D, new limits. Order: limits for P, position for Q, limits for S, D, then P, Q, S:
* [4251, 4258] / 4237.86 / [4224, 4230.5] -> 24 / 414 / 55.02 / 382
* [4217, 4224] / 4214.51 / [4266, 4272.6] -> 97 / 384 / 55.71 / 424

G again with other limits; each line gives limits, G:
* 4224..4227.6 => -4.30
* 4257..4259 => -4.43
